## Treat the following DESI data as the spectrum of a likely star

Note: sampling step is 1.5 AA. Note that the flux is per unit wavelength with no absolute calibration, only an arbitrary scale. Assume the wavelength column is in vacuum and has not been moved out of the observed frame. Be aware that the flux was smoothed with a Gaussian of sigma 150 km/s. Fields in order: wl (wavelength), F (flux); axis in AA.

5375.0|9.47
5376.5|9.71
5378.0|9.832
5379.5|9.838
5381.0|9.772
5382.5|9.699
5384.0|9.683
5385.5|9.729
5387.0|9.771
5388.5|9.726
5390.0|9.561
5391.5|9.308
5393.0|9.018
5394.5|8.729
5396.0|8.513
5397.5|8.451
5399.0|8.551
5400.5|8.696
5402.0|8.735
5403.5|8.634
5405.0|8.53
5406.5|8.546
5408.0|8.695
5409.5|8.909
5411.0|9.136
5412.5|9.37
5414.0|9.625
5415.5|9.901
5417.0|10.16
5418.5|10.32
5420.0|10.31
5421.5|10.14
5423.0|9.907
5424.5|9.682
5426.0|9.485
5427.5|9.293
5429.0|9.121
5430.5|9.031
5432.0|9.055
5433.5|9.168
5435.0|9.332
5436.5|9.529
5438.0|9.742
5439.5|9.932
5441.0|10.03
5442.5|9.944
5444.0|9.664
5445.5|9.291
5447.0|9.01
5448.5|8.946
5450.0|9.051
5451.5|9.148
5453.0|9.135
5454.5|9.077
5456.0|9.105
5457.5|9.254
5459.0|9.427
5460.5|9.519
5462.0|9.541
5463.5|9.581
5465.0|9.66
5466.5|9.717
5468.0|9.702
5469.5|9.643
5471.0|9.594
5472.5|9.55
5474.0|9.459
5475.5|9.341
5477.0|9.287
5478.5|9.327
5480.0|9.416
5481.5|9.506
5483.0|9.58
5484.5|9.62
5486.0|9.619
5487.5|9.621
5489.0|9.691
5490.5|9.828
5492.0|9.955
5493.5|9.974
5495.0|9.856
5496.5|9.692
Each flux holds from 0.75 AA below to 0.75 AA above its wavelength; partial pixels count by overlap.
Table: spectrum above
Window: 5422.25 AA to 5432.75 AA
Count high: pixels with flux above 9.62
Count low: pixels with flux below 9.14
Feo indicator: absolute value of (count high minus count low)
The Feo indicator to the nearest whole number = 1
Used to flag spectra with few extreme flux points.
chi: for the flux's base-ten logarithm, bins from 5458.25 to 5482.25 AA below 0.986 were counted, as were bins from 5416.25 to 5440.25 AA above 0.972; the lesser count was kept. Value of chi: 10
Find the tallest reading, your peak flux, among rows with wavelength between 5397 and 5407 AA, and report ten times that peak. 87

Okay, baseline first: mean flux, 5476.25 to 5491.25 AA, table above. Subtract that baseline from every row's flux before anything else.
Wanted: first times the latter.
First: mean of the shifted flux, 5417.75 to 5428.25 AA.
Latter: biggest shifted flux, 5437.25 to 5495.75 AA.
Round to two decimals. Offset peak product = 0.16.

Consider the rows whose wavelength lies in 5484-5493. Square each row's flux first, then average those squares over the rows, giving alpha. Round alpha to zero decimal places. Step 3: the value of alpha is 95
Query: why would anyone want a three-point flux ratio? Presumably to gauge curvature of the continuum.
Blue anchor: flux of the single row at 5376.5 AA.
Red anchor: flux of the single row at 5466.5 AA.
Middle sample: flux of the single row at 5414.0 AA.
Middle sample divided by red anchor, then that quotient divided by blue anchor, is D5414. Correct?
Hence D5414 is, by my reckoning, 0.1020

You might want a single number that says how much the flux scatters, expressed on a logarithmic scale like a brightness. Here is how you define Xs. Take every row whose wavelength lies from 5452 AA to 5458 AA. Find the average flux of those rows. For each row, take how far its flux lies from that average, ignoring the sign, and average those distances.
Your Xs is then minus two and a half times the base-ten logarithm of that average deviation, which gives 3.14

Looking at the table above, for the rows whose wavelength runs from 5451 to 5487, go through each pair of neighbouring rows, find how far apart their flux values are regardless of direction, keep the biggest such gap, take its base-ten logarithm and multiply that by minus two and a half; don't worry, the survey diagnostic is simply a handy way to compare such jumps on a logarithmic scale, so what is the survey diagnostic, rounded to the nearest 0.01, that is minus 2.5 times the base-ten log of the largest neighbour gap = 1.90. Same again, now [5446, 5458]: 2.07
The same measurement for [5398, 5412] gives 1.61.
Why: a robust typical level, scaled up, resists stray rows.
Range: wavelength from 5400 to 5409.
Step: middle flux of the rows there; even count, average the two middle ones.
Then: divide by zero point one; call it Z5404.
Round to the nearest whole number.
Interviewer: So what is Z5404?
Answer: 87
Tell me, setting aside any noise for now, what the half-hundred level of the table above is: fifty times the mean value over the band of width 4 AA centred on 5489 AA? 486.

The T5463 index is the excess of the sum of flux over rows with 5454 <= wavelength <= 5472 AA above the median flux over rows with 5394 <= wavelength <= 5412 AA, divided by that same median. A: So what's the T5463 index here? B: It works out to 12.14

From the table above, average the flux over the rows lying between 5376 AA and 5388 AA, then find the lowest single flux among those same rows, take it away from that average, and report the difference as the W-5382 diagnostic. 0.07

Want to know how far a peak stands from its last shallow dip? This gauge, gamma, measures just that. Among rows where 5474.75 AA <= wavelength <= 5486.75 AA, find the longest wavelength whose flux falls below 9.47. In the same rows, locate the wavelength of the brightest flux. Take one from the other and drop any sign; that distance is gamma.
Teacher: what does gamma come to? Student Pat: 4.5 AA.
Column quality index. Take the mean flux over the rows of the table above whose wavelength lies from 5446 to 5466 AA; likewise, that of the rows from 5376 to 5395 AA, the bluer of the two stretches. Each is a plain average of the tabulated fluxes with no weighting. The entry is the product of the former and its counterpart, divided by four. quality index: 22.2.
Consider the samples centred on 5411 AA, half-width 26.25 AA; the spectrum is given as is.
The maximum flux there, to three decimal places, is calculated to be 10.320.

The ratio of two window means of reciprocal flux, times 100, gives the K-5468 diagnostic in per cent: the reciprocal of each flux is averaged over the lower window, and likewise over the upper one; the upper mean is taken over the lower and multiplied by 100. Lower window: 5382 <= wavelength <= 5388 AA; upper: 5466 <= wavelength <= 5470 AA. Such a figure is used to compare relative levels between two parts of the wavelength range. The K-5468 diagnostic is 100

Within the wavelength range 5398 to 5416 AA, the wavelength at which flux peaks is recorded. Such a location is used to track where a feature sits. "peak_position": 5415.5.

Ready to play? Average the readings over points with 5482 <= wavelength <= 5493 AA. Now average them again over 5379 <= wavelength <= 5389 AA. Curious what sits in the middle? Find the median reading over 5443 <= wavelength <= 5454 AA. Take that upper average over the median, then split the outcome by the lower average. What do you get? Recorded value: 0.109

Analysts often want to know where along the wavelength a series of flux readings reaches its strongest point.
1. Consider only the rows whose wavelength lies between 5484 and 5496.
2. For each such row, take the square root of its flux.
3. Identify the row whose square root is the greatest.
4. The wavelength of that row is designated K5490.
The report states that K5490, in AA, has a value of 5493.5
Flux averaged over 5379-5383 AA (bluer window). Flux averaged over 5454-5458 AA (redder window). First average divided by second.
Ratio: 1.07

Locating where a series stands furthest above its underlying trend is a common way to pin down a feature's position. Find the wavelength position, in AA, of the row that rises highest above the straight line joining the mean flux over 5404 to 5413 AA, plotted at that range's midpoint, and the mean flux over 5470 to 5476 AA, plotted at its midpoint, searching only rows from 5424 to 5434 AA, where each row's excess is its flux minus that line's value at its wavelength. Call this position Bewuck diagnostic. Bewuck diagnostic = 5424.5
